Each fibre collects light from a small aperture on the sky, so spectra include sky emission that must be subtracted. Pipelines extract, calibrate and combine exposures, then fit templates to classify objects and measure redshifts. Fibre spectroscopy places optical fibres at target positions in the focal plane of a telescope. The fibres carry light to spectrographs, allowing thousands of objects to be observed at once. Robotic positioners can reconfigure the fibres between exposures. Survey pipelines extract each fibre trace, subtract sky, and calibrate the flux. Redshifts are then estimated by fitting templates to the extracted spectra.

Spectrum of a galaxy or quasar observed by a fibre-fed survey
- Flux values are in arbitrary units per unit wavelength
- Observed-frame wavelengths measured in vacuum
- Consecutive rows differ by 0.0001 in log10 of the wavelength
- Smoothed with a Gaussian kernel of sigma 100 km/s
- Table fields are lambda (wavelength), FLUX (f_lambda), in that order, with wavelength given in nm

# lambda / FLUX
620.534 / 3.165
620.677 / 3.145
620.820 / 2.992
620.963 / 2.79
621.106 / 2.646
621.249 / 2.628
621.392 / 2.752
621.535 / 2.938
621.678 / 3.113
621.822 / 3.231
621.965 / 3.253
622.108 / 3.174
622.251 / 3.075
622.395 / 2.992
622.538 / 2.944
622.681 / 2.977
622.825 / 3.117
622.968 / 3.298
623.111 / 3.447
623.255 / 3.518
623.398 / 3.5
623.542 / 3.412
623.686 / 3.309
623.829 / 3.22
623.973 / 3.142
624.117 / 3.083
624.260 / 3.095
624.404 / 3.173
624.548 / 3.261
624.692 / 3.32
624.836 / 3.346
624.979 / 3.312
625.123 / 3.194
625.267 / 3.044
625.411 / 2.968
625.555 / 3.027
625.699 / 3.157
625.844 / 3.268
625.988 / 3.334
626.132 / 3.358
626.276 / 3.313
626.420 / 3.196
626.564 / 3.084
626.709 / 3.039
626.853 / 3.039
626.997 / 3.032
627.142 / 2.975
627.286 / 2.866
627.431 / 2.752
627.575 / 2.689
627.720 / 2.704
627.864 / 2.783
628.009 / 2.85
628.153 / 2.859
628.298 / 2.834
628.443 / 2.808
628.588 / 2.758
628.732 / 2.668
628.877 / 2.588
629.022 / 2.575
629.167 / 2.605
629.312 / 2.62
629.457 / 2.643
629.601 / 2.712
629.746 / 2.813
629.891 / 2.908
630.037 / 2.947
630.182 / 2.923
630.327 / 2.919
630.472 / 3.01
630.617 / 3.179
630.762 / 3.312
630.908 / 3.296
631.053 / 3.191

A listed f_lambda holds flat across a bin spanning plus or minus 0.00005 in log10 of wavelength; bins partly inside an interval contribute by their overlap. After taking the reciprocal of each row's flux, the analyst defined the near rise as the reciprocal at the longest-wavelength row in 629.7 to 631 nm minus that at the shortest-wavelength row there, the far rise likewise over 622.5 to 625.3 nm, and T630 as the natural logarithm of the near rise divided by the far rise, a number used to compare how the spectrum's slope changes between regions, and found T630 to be 1.5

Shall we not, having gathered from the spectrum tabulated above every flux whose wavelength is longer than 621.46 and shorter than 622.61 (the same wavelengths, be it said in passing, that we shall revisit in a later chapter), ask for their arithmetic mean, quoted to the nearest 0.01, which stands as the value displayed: 3.09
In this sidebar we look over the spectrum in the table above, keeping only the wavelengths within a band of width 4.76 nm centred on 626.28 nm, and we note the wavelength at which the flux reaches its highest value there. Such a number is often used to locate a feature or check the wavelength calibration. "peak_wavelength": 626.132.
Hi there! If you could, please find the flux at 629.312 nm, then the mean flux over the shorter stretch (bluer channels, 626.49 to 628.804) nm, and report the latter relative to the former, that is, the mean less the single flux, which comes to 0.24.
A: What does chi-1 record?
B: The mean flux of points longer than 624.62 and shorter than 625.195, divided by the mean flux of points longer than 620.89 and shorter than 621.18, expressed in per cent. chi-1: 121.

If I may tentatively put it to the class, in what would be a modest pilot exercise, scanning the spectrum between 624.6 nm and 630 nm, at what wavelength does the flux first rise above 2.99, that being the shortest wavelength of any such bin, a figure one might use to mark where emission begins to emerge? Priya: 624.692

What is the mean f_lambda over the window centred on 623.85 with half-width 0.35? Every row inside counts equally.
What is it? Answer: 3.2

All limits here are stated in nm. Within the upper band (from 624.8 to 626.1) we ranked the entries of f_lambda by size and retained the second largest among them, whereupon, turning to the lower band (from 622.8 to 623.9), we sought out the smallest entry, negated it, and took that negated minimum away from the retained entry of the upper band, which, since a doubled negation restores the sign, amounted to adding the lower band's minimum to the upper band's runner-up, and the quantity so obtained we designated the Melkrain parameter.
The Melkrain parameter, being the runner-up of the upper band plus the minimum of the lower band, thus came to 6.5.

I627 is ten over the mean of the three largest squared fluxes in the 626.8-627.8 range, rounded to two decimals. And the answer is 1.10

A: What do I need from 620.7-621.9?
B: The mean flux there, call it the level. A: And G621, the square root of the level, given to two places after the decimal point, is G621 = 1.70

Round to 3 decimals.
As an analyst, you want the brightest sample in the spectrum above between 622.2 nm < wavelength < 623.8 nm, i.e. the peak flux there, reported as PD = 3.518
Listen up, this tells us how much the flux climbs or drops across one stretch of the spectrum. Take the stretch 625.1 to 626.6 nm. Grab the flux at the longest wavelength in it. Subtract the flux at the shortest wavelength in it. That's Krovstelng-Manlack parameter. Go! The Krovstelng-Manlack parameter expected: -0.11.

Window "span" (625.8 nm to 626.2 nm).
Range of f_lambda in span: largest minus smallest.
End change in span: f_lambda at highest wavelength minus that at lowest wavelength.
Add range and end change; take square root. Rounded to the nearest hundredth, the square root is 0.42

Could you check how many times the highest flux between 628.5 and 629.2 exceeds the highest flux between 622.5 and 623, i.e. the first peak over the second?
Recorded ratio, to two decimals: 0.84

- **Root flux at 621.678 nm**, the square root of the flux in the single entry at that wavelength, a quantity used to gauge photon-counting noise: 1.76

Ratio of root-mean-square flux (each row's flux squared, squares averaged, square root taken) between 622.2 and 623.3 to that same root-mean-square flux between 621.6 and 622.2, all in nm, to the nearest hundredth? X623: 1.00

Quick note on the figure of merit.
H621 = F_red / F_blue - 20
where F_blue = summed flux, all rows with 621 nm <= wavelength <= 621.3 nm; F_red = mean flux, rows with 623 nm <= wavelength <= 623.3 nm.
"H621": -19.3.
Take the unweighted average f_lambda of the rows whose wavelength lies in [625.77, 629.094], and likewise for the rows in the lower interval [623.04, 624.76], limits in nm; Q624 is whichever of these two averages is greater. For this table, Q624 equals 3.29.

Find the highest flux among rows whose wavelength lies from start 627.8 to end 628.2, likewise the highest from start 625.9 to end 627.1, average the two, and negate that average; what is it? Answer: -3.11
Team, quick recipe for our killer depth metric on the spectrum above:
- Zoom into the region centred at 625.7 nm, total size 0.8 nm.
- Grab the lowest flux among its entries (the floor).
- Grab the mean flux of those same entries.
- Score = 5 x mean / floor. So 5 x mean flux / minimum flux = 5.31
